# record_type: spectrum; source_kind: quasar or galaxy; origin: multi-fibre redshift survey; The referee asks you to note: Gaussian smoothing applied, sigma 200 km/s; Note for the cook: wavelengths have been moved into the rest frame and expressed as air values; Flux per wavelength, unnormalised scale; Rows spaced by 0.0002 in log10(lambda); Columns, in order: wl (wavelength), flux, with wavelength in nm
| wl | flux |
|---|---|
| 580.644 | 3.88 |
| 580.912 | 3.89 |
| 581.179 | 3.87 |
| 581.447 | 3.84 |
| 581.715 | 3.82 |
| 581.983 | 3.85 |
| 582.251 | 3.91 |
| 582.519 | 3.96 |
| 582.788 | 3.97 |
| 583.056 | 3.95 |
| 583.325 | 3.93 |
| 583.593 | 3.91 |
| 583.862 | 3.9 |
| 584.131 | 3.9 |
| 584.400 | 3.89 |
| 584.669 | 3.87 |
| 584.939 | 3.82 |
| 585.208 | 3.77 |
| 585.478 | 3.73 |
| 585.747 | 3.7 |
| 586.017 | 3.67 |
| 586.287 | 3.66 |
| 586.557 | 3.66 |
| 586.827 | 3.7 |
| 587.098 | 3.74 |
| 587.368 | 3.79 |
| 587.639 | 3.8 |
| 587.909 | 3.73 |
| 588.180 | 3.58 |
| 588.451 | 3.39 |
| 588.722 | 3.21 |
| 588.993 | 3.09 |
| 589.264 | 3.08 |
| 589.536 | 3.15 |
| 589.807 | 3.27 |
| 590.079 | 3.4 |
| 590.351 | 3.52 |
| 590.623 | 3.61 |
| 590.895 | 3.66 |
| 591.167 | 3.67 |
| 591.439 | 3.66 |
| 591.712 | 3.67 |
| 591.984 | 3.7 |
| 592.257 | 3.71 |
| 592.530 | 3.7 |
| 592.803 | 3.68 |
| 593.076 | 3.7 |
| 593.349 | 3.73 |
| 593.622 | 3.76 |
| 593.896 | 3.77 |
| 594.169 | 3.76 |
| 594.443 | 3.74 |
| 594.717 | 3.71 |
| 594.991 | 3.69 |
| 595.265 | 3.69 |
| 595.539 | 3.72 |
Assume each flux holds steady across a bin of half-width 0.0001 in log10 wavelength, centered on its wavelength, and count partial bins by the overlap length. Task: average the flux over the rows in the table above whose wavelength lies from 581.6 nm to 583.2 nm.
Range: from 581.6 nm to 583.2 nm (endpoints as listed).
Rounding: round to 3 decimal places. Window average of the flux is 3.910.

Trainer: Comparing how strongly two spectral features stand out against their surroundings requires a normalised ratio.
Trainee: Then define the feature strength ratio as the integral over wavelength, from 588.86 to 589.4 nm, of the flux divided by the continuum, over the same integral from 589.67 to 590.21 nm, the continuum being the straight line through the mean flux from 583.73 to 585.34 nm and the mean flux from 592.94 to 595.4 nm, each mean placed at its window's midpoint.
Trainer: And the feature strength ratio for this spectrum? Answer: 0.92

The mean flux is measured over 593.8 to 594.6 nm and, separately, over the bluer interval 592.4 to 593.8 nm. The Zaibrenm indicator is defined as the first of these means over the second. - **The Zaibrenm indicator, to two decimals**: 1.01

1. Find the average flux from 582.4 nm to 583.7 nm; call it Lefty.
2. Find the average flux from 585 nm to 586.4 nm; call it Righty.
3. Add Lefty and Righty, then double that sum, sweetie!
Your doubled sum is 15.3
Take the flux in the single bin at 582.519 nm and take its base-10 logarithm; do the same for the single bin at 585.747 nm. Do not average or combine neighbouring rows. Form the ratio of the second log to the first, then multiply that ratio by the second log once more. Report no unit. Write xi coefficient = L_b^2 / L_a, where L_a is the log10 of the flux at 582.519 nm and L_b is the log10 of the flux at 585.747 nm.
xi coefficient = 0.540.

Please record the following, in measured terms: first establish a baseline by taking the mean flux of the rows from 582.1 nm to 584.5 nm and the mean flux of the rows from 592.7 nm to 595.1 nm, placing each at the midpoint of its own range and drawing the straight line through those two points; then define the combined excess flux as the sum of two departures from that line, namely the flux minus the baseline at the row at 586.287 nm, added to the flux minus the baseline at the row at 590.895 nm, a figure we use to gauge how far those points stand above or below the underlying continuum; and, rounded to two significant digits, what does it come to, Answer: -0.33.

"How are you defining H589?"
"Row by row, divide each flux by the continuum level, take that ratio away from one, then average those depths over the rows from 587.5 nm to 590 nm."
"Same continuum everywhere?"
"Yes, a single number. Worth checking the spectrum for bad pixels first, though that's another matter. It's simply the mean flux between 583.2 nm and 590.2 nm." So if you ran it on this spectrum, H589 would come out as 0.07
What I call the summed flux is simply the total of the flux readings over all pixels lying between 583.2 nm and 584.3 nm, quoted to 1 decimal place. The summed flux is 15.6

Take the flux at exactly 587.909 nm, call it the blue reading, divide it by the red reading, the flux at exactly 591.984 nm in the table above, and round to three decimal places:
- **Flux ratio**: 1.008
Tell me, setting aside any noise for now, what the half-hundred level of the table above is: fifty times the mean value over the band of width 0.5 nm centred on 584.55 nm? 194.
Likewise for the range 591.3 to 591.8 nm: 183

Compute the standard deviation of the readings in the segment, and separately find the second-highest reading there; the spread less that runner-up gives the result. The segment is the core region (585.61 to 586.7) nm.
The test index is -3.65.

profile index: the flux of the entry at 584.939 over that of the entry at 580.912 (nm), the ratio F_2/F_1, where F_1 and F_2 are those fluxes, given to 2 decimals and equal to 0.98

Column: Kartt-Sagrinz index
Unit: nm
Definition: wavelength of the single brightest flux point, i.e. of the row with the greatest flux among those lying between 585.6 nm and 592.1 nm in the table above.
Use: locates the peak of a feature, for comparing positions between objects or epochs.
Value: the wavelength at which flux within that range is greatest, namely 587.639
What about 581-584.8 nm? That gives 582.788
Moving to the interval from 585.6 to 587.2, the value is 587.098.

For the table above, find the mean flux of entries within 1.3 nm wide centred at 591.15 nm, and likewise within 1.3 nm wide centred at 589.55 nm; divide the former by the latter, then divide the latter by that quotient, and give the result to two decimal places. 2.80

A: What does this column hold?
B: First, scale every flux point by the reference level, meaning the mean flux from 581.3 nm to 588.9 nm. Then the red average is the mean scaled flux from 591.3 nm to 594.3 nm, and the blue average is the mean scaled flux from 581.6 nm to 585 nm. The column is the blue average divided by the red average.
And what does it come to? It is 1.05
